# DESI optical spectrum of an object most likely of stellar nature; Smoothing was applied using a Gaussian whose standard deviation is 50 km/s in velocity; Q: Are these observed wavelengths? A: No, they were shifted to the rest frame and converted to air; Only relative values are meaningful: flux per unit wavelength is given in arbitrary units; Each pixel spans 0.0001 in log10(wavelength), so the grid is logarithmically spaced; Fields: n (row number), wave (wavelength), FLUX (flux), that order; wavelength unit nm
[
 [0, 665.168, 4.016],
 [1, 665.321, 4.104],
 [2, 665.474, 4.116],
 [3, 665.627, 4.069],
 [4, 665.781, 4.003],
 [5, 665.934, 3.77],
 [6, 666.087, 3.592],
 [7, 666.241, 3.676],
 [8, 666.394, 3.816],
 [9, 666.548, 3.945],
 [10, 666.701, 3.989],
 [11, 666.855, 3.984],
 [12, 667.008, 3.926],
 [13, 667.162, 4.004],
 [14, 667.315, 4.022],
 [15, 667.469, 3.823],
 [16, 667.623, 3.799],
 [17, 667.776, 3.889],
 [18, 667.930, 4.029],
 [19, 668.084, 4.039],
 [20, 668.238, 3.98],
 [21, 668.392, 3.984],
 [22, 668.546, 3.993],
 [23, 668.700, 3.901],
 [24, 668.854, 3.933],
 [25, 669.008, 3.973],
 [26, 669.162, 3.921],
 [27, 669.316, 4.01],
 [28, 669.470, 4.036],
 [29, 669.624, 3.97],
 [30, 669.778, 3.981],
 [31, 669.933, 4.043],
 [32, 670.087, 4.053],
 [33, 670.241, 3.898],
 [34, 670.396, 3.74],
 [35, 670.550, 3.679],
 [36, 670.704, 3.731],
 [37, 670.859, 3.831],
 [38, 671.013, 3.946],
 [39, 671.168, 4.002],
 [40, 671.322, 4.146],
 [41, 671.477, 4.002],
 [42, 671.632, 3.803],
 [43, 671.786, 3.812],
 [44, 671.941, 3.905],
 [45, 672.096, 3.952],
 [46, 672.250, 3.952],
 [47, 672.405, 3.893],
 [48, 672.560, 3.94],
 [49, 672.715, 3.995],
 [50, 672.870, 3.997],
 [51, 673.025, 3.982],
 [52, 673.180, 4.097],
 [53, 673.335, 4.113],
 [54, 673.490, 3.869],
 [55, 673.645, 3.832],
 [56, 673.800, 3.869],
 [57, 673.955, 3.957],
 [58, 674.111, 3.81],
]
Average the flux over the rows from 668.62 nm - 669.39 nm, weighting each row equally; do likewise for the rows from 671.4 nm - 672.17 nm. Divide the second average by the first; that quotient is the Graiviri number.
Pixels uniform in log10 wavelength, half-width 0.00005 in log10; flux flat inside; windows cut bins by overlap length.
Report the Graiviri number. 0.99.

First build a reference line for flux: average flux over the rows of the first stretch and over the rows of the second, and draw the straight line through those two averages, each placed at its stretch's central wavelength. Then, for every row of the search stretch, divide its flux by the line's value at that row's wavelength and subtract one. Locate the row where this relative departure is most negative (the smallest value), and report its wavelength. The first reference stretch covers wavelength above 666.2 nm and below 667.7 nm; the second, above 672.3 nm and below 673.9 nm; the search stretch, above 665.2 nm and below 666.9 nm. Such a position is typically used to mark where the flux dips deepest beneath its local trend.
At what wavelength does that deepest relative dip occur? 666.087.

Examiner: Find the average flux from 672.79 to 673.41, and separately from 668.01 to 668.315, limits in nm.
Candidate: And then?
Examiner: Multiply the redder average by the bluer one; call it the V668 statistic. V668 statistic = 16.2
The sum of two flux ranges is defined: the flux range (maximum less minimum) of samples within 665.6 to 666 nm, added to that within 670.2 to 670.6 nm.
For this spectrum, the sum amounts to 0.52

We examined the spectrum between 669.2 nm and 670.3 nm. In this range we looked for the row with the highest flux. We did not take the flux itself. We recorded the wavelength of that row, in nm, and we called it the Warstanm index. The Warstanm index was 670.087 nm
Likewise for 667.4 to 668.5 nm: 668.084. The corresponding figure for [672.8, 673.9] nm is 673.335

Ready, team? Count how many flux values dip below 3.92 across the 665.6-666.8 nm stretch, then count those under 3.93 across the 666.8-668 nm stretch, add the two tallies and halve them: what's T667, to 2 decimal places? 4.00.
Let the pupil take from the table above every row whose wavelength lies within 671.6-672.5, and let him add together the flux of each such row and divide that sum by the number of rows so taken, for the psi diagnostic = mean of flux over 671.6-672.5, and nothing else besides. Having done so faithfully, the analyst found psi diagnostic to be 3.89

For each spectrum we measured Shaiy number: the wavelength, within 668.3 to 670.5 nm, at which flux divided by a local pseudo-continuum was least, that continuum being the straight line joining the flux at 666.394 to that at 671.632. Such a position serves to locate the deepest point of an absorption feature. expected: 670.396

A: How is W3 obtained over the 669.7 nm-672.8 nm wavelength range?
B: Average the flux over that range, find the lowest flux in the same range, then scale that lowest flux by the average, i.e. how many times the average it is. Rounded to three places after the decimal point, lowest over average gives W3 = 0.940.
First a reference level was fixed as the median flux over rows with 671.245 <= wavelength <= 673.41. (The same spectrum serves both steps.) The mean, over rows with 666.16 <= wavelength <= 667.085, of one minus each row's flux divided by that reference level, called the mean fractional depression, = 0.020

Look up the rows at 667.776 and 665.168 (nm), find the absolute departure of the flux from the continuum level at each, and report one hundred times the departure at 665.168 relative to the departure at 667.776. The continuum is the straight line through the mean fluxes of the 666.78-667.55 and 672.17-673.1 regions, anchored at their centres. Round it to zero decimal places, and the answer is 105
